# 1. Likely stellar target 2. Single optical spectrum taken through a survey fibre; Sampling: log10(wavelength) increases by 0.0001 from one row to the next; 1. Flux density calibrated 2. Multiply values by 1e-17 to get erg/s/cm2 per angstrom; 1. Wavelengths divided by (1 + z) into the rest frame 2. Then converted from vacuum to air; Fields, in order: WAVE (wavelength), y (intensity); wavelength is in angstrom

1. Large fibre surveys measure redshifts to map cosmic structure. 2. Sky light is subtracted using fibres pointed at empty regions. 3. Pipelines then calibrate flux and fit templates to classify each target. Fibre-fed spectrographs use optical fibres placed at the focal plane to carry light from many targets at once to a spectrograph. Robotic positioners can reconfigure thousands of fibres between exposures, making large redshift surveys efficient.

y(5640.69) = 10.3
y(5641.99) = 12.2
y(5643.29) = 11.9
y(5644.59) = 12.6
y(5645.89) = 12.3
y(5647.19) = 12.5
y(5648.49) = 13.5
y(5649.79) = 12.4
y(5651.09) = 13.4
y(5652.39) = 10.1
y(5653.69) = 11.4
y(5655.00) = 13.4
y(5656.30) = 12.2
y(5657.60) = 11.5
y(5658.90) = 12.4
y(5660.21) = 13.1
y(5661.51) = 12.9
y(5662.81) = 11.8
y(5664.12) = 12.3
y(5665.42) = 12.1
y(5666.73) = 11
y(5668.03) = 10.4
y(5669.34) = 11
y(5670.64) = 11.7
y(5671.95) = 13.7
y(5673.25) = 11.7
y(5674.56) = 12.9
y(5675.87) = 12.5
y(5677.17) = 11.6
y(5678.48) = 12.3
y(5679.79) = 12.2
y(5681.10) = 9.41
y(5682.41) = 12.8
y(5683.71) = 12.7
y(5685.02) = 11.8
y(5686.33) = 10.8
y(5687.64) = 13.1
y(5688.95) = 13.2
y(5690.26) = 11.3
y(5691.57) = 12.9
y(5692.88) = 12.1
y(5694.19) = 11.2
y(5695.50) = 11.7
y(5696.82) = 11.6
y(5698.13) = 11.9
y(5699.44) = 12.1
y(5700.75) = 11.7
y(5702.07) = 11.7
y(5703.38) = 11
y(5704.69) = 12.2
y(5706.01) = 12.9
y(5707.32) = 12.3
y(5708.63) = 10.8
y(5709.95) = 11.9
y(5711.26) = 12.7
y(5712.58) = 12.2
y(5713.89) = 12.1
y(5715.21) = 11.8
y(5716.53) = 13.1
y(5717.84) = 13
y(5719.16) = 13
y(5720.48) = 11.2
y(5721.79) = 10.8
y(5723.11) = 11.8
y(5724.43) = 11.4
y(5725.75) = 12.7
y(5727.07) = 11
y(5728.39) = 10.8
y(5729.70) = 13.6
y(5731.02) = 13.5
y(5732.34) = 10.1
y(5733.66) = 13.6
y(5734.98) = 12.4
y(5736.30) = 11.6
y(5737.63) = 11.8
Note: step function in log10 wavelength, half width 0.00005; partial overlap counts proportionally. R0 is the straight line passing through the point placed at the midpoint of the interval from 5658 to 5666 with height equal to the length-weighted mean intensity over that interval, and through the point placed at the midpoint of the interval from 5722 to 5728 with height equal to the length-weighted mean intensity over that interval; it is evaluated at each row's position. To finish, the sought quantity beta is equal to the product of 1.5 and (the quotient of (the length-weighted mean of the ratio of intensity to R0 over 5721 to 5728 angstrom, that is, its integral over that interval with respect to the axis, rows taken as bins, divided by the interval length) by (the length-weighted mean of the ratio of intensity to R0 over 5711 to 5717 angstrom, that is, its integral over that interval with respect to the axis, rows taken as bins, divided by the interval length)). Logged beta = 1.42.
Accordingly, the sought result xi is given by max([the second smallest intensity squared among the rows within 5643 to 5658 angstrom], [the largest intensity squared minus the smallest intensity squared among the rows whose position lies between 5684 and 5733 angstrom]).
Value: 130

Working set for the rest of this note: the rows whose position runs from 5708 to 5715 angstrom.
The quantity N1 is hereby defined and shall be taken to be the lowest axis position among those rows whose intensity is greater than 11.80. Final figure 5709.95 angstrom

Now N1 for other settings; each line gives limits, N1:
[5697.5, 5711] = 5698.13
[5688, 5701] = 5688.95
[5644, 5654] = 5644.59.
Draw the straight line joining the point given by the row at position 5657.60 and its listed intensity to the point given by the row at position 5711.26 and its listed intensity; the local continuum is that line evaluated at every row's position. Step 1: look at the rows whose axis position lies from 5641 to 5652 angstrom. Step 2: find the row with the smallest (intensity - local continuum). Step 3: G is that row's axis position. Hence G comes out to 5643.29 angstrom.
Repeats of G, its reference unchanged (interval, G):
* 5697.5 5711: 5708.63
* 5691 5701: 5694.19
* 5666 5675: 5668.03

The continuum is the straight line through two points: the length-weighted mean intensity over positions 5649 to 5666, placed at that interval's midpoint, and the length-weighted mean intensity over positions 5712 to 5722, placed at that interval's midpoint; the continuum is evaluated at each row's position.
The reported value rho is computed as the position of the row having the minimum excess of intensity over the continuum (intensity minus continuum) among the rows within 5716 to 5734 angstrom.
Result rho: 5732.34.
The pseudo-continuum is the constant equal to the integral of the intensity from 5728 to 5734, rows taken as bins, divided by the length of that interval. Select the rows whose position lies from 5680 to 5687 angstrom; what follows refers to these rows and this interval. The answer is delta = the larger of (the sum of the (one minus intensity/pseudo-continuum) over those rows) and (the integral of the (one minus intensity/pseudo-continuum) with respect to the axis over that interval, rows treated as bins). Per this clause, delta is 0.45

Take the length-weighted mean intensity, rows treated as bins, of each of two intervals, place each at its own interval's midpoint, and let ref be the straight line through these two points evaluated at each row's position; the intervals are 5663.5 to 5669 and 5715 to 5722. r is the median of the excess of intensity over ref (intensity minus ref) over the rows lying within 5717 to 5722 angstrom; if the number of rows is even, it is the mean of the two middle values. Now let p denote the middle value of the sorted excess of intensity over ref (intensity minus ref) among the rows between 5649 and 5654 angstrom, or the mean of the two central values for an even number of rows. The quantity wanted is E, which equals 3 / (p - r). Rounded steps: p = 0.7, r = -0.2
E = 3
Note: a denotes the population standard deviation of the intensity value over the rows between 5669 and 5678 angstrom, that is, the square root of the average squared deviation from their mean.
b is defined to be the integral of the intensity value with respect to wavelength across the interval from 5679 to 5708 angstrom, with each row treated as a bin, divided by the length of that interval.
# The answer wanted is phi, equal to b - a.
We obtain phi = 11.1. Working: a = 0.85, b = 11.9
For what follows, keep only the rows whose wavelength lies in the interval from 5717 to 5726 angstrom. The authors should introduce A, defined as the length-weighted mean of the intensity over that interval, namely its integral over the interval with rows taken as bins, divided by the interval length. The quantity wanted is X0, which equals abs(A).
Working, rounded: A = 12.0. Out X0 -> 12.0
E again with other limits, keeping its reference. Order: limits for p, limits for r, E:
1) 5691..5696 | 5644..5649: -2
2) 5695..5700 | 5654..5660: -3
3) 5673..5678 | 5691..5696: 6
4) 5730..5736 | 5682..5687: -34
